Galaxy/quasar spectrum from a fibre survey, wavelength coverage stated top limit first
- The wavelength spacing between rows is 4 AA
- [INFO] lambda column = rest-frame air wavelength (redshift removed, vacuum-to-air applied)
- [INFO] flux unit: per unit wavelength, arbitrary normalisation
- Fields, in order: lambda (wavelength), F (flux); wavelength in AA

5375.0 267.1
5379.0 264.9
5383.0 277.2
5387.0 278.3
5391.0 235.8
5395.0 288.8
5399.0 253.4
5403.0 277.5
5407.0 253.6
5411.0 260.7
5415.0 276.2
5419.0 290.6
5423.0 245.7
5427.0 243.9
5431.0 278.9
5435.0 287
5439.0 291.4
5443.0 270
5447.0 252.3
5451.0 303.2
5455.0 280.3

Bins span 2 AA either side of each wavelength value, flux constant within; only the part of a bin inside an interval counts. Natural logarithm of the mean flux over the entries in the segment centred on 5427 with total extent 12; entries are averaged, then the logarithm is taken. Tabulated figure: 5.55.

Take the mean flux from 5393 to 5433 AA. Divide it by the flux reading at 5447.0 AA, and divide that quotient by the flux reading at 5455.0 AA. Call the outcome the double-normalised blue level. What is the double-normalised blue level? 0.0038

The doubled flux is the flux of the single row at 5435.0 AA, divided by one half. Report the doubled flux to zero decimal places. 574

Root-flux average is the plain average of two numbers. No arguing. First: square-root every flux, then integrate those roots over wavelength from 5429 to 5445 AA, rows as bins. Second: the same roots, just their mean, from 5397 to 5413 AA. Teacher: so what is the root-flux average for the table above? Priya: 142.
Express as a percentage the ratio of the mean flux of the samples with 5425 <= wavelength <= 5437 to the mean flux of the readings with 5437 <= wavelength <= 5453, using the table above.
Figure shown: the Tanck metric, 96.7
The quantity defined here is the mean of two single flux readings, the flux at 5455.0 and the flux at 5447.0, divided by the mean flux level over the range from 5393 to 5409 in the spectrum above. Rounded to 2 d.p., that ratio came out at 0.99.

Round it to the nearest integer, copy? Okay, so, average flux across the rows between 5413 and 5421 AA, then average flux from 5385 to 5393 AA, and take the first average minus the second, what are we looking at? 26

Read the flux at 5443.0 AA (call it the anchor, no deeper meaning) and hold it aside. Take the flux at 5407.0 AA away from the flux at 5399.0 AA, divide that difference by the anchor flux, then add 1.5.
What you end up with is 1.50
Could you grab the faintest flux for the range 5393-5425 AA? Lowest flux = 245.7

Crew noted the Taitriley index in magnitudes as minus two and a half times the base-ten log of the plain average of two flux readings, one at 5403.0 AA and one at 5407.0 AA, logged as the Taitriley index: -6.06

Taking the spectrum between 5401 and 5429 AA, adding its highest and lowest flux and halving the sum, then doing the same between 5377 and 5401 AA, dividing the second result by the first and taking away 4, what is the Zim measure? -3.02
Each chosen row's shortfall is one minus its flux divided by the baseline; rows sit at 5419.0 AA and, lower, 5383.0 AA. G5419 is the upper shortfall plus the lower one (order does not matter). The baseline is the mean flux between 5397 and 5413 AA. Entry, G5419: -0.17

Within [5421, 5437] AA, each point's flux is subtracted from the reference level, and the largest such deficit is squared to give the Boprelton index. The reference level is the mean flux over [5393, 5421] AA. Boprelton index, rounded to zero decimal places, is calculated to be 764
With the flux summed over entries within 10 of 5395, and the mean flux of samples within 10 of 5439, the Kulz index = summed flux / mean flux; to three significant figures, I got 4.83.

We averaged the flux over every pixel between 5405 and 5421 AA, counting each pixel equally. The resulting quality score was 270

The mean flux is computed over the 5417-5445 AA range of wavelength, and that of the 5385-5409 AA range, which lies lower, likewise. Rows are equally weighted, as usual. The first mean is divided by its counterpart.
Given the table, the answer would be 1.03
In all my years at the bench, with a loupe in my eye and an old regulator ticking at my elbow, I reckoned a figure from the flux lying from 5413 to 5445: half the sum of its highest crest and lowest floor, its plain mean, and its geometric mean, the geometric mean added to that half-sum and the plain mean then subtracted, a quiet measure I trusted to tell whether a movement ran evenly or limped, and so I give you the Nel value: 267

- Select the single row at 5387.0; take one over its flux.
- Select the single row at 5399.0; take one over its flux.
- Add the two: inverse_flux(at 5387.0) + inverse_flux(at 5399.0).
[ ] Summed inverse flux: 0.0075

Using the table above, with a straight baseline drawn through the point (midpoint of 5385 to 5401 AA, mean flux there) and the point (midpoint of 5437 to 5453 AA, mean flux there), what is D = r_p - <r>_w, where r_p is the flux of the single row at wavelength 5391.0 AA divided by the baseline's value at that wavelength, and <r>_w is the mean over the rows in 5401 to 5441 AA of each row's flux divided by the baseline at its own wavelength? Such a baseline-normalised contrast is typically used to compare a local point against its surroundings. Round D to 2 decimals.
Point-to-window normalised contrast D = -0.10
